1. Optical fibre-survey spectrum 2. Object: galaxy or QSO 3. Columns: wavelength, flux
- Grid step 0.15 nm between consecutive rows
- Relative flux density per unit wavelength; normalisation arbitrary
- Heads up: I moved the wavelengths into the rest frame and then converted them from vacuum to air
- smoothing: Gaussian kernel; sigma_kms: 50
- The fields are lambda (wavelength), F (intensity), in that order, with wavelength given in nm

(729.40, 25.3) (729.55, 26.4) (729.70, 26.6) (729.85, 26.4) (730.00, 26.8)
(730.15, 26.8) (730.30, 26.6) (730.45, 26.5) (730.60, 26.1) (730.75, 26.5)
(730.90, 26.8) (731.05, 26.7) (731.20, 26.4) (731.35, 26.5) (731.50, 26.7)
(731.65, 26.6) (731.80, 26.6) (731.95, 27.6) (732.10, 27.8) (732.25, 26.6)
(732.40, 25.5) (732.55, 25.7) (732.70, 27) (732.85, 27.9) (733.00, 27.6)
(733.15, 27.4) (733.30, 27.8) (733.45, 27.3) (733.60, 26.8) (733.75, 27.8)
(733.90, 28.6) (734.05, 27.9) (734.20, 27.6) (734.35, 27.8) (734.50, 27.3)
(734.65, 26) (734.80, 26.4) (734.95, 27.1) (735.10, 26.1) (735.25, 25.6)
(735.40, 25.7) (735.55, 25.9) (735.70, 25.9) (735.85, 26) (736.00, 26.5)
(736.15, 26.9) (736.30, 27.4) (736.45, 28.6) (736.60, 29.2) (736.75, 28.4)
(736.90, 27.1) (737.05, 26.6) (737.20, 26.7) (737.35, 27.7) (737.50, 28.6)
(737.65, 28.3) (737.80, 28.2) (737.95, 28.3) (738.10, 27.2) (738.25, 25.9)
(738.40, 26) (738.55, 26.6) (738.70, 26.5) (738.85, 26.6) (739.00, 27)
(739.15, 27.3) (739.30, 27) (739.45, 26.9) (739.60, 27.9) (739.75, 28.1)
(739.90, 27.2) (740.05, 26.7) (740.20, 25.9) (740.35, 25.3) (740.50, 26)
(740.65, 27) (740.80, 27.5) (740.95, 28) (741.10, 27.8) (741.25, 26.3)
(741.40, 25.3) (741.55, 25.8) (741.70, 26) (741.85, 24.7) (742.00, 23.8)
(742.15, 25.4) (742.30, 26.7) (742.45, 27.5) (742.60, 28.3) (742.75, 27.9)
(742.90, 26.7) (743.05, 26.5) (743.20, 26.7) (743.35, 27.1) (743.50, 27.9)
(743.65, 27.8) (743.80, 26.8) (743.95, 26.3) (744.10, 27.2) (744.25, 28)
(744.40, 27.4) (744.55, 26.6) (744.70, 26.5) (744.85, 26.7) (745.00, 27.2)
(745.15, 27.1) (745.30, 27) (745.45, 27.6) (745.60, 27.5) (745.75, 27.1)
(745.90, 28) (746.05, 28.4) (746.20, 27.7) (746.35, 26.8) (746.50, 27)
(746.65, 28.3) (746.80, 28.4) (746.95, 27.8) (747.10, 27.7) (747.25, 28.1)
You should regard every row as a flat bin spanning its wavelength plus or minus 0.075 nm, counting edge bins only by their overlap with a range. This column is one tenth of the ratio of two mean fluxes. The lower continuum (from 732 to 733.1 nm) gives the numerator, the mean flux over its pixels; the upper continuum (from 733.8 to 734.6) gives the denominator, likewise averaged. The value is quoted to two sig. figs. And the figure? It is 0.097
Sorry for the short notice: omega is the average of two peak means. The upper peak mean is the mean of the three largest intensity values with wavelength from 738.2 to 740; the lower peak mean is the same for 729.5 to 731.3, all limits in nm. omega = 27.3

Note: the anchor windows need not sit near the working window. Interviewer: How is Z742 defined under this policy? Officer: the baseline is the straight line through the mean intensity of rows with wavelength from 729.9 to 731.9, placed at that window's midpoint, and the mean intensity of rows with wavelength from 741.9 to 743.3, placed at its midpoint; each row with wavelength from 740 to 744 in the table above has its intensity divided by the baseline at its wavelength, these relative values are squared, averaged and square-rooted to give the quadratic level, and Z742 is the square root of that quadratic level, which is 1.000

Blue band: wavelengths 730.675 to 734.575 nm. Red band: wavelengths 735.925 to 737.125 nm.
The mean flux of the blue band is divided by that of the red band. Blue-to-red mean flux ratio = 0.98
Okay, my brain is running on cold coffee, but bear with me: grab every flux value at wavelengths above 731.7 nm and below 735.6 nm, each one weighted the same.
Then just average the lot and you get 27.0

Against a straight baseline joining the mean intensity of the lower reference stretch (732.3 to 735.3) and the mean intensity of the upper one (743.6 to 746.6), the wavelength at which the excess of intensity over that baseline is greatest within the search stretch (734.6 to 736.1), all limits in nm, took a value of 734.95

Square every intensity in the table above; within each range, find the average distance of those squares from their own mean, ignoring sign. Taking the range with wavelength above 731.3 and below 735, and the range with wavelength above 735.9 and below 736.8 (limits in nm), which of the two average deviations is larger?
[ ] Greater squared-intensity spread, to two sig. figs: 50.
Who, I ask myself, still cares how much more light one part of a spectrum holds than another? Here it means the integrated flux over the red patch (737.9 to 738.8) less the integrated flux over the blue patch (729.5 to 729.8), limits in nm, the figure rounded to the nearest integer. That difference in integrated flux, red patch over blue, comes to 16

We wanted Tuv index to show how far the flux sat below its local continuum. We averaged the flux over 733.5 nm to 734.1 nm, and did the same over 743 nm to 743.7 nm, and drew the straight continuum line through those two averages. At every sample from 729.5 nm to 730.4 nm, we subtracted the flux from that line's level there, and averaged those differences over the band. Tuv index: 1.4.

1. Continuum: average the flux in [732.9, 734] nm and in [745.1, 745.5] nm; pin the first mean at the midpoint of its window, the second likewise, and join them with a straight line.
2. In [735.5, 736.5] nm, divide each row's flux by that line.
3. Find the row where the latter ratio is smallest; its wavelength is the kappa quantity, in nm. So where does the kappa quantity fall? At 735.55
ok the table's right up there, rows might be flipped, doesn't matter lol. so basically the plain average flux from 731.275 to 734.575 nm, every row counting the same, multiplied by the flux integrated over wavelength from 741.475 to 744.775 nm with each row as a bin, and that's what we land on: 2397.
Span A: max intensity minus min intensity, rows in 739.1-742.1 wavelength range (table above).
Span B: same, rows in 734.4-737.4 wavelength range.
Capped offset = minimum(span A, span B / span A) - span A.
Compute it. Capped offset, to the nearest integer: -3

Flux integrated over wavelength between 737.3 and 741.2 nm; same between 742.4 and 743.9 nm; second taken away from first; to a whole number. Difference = 65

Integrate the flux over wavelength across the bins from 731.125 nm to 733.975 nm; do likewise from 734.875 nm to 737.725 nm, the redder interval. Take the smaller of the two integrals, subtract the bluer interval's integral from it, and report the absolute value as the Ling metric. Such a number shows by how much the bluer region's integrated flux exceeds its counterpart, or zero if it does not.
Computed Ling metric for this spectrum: 0.0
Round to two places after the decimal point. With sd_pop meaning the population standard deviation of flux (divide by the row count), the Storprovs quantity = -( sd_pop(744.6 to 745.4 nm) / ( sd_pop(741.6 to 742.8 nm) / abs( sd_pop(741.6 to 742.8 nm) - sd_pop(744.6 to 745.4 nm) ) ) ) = -0.22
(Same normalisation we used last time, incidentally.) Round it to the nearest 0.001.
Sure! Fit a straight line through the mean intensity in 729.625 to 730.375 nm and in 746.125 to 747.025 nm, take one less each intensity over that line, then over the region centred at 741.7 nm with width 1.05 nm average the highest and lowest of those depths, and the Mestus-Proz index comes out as 0.084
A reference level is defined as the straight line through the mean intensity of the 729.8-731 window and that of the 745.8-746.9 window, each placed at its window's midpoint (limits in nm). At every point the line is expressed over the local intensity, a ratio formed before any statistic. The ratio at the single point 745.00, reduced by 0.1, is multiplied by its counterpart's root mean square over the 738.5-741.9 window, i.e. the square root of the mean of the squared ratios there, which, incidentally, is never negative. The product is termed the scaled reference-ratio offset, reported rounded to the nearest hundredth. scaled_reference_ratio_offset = 0.94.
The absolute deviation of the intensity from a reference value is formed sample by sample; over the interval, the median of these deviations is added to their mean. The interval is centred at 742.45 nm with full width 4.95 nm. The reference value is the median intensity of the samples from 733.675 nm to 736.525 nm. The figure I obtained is 1.4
